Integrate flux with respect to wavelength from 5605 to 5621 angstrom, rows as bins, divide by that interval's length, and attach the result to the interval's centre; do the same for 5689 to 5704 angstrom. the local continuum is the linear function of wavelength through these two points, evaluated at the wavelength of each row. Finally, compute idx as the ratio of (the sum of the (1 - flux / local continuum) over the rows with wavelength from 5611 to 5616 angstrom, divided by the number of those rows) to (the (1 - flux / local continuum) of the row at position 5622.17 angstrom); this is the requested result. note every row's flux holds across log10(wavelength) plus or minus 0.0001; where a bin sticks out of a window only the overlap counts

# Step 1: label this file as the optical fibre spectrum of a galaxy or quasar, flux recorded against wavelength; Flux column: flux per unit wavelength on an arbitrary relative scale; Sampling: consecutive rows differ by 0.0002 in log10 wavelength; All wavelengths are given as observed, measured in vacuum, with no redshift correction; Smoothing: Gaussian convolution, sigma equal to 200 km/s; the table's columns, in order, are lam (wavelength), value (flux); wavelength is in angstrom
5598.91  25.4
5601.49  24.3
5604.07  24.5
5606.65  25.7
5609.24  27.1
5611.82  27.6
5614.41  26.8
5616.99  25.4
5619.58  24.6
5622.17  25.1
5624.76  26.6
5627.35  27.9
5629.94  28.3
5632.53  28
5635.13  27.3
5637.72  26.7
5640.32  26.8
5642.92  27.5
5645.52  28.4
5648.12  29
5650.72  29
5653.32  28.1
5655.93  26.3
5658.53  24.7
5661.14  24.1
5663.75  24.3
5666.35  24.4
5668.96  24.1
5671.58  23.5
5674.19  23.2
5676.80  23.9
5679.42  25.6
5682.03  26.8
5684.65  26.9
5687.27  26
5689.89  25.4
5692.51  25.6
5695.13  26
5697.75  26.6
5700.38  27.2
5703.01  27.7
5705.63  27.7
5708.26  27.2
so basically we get -1.0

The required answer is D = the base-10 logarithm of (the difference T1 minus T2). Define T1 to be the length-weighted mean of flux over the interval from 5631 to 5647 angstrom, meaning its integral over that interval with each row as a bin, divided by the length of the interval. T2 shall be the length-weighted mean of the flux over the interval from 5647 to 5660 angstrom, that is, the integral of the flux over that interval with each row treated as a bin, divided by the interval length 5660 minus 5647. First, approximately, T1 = 27.5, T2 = 27.4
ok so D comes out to -0.9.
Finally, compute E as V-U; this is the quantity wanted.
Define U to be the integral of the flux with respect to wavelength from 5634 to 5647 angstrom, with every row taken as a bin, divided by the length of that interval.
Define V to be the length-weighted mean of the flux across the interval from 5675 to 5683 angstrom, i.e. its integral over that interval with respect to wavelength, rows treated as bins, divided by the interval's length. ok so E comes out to -2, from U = 27.4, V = 25.3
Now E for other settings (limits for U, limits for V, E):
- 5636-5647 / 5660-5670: -3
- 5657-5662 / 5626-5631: 4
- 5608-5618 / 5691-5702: 0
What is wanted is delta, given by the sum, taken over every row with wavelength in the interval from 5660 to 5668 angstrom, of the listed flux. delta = 73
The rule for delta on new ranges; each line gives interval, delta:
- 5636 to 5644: 81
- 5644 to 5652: 86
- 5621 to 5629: 80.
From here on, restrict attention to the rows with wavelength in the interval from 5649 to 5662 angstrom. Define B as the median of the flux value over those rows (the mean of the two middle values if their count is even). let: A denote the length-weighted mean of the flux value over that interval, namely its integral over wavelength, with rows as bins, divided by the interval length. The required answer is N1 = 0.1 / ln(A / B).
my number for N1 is 9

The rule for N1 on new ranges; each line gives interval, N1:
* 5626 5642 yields -27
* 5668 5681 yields 11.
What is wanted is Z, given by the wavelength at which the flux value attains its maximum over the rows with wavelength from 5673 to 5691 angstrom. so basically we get 5684.65 angstrom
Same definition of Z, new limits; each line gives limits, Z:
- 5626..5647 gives 5645.52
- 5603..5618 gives 5611.82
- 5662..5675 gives 5666.35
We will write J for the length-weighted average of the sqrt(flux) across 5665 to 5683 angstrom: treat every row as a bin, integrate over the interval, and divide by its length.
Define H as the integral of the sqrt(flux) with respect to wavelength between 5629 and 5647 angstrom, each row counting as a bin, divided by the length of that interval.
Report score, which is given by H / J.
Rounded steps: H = 5.25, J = 4.95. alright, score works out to 1.06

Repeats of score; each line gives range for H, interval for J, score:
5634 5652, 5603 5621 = 1.04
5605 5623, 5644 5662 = 0.98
